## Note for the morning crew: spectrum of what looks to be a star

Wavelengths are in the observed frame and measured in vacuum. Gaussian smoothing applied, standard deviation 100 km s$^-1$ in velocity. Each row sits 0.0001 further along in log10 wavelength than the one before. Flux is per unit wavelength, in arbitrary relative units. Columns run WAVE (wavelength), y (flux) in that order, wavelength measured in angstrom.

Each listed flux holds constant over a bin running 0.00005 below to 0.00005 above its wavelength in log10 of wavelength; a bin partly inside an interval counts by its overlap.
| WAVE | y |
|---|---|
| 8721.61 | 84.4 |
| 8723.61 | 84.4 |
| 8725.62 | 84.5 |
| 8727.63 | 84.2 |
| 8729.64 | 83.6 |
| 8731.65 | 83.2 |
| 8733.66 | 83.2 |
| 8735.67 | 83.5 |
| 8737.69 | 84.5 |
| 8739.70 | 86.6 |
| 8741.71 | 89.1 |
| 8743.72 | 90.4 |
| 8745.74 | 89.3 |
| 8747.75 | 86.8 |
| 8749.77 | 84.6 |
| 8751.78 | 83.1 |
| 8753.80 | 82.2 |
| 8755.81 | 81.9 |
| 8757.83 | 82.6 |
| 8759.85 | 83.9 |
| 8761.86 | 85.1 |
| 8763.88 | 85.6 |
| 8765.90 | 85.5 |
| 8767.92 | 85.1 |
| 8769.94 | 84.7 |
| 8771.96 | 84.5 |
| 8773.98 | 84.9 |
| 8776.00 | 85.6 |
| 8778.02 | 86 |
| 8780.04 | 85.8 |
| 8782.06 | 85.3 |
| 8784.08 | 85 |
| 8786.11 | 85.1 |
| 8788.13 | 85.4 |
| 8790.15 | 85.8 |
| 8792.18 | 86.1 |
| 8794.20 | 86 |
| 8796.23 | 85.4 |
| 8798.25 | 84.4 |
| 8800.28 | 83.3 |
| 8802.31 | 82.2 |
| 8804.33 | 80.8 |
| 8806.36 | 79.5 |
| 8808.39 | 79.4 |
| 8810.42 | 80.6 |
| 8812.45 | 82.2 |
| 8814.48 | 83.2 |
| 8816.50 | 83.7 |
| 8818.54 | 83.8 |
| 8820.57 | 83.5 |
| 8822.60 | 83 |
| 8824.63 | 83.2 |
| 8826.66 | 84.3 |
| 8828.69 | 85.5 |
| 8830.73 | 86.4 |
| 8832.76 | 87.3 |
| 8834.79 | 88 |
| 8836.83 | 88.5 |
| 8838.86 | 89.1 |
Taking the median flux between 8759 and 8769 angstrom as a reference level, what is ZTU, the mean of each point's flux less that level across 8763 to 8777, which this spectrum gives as 0.0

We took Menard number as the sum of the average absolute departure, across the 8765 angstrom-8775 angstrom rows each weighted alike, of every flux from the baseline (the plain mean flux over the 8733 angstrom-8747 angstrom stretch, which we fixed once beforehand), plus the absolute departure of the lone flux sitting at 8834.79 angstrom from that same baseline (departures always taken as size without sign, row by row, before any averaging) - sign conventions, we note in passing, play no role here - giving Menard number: 3.1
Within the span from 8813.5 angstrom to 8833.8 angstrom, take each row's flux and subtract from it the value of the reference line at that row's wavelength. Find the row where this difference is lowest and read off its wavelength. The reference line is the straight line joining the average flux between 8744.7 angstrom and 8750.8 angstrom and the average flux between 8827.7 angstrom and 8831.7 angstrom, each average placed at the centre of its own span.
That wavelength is 8822.60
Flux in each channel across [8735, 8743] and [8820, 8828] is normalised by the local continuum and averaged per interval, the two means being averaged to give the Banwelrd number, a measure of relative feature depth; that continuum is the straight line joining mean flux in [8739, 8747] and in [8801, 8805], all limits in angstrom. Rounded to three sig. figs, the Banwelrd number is 1.01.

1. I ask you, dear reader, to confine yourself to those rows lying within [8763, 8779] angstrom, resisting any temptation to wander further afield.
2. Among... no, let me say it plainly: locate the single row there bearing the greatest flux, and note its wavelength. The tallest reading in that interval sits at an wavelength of 8778.02 angstrom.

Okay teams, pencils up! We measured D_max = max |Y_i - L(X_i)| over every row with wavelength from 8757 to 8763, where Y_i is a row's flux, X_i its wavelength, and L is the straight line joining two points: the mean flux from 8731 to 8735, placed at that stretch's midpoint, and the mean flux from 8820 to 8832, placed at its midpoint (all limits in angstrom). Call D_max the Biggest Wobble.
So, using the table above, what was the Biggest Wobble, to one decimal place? 1.5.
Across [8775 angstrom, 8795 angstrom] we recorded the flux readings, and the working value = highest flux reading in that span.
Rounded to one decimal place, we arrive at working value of 86.1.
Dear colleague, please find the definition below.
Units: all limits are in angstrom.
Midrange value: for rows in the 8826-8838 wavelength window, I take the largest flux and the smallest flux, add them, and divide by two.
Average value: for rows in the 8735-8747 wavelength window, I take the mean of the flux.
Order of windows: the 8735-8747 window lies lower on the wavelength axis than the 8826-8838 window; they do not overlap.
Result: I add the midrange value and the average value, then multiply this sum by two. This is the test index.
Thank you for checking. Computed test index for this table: 347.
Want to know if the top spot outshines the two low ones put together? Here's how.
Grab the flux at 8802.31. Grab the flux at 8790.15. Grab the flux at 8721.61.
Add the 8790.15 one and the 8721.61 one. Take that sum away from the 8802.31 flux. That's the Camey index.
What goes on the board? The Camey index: -88.0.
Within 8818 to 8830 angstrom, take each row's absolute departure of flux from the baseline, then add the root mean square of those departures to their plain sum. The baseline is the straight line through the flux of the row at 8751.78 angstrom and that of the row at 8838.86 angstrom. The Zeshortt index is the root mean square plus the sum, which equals 29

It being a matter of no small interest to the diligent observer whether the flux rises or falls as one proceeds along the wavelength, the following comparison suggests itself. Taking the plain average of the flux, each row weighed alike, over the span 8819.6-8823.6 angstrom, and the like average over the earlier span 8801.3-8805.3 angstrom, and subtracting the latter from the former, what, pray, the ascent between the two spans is 2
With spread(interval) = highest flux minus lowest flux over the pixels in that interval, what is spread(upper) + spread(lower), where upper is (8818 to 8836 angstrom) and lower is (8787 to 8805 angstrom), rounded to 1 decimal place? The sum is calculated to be 10.3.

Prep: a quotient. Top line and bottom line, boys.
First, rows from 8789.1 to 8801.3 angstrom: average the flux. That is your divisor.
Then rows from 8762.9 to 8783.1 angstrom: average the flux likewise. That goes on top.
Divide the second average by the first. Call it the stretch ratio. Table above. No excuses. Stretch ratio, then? 1.00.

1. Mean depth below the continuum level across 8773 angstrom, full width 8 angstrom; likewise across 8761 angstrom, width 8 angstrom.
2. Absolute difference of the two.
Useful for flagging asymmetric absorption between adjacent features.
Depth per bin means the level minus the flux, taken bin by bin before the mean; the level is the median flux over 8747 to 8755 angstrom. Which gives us 0.6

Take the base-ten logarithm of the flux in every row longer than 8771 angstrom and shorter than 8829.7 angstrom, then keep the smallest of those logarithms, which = 1.90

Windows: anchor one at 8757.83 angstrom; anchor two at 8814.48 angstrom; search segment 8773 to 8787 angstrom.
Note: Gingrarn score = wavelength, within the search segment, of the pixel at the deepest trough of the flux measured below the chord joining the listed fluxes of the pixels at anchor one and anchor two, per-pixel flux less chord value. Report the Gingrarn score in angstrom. 8784.08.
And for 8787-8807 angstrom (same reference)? 8806.36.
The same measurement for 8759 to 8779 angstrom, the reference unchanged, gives 8759.85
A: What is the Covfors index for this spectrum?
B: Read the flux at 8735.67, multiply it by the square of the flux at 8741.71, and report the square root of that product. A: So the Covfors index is 814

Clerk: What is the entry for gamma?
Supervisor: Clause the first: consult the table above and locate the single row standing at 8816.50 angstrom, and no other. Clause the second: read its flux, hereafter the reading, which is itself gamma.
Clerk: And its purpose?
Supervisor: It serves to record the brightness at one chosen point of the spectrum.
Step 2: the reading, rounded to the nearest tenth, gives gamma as 83.7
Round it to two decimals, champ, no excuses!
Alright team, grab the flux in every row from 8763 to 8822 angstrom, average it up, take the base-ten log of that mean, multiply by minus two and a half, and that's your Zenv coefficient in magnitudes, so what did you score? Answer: -4.81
